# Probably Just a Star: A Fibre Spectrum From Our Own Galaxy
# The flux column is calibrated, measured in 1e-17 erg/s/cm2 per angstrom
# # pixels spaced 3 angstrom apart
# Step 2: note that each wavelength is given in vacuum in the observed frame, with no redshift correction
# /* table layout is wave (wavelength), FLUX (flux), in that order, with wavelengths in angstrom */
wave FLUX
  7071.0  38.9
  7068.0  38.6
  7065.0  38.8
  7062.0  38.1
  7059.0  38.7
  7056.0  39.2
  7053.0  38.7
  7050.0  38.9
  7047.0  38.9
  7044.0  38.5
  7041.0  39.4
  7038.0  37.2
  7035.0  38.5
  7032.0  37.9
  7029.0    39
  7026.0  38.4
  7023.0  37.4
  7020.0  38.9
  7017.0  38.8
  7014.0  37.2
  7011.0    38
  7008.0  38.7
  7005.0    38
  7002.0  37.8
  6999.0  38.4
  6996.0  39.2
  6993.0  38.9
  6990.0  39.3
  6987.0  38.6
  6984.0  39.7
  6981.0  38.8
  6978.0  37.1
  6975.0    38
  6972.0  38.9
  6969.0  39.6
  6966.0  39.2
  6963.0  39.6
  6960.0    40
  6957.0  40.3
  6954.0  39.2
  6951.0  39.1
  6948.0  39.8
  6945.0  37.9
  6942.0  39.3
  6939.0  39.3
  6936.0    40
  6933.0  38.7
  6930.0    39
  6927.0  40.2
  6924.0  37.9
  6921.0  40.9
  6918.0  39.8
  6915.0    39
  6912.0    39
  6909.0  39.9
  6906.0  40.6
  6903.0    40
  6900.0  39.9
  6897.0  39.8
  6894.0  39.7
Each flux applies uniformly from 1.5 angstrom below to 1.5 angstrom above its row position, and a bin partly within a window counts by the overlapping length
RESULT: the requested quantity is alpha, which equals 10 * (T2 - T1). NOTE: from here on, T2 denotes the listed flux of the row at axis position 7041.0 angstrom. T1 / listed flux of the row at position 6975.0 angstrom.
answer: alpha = 14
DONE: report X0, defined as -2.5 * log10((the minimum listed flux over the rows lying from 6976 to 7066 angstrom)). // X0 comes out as -3.92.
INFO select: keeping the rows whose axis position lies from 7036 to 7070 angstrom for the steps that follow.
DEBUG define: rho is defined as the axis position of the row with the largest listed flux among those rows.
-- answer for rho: 7041.0 angstrom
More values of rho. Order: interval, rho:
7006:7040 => 7029.0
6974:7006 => 6984.0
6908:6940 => 6921.0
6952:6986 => 6957.0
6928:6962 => 6957.0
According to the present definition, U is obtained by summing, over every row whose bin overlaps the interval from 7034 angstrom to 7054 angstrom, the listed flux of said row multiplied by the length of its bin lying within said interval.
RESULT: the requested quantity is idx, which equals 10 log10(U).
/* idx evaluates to 28.9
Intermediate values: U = 772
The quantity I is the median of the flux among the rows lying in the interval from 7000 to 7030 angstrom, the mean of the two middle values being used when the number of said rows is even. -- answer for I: 38.2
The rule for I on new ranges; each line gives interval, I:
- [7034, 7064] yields 38.7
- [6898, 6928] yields 39.9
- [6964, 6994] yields 38.9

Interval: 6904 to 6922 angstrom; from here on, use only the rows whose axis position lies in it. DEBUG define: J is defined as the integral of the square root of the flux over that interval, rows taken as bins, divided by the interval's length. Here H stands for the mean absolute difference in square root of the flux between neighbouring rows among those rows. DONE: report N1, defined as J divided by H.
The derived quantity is 114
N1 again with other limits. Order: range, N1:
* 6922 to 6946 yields 76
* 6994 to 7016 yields 121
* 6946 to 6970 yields 163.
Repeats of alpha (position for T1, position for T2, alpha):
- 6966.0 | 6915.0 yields -2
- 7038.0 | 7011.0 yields 8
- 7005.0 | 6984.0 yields 17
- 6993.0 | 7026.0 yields -5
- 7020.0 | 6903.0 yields 11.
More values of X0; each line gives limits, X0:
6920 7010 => -3.92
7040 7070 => -3.95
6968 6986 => -3.92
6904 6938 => -3.95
